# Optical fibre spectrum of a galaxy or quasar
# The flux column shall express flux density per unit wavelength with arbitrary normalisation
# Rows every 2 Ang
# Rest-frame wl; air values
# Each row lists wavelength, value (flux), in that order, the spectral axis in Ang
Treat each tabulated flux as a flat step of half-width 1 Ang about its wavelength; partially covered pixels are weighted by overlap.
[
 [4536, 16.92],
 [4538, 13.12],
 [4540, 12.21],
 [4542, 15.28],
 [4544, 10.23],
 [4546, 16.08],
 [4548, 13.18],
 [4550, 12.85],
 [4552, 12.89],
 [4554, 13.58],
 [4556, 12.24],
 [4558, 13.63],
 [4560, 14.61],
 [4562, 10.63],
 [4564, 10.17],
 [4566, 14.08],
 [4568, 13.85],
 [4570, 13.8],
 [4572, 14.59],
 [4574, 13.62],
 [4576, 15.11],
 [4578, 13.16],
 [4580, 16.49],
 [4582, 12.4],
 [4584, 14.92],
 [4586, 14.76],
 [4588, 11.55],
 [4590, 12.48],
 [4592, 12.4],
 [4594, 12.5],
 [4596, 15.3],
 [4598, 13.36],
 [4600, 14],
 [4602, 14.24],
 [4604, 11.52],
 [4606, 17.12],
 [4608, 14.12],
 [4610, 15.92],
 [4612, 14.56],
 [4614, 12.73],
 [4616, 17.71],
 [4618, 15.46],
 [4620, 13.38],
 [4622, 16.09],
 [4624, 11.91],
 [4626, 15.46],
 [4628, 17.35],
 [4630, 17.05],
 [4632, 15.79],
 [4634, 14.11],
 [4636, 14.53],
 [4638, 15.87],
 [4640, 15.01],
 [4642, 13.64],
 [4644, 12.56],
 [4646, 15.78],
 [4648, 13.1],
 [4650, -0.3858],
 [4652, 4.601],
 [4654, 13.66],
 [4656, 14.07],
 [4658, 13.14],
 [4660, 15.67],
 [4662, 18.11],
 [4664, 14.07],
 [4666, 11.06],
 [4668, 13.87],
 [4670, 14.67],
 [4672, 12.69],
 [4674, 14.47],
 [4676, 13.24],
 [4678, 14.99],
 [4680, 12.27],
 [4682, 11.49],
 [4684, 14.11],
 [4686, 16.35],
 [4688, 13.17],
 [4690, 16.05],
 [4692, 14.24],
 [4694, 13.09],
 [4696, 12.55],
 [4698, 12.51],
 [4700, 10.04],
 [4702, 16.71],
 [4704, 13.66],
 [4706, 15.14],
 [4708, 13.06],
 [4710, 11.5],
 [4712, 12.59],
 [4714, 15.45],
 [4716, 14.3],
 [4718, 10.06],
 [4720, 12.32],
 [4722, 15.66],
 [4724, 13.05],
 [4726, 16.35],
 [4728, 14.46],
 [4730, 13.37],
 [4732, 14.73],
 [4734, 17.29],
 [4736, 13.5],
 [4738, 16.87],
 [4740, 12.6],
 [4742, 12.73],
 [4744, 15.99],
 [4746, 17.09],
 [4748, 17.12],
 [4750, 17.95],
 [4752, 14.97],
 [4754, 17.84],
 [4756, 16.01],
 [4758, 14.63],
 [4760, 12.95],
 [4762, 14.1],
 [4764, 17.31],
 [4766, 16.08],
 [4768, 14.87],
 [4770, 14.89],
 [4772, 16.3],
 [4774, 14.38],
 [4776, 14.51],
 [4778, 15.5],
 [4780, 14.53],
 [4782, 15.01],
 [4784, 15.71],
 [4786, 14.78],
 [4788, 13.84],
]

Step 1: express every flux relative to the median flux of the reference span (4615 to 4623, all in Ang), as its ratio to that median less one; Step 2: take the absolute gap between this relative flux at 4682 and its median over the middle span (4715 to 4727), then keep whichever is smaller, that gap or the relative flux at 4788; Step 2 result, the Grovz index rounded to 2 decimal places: -0.12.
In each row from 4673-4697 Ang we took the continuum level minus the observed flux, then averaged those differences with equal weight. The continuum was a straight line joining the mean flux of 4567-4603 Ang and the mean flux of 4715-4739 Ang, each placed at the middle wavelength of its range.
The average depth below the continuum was 0.34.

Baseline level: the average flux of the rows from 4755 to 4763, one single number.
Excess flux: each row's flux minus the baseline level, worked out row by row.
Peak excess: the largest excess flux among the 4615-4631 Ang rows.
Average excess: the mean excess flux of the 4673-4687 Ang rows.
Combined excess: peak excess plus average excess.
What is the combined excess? 2.7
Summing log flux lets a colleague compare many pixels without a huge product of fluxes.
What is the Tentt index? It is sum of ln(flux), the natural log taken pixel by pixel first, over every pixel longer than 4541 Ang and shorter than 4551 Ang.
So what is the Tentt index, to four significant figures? 12.96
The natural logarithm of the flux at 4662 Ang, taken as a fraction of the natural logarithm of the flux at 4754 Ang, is 1.01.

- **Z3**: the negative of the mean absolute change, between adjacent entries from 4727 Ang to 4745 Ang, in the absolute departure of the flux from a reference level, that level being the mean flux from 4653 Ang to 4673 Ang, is -1.21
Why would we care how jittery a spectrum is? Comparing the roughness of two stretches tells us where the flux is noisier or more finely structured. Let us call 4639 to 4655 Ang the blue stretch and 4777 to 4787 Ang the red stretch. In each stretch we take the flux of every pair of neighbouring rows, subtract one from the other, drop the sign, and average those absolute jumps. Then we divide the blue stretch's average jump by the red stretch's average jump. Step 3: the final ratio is 6.7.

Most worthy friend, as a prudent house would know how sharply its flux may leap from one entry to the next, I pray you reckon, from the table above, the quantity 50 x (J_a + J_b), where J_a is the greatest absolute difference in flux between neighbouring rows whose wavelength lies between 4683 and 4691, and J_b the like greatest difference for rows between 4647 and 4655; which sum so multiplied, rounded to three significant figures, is 833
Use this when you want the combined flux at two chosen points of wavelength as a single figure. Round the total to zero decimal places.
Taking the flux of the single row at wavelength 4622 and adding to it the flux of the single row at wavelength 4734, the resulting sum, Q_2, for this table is 33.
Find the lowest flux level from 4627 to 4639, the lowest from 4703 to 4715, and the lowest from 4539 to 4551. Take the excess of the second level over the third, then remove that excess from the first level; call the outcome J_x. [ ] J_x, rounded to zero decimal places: 13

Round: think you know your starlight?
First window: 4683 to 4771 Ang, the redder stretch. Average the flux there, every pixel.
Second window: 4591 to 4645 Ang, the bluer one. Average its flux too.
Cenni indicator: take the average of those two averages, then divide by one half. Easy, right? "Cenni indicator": 29.1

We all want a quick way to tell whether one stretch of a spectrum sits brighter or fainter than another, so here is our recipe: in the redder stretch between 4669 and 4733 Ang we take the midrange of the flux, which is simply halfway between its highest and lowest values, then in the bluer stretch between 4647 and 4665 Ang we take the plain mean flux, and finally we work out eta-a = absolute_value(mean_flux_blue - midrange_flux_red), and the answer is 1.59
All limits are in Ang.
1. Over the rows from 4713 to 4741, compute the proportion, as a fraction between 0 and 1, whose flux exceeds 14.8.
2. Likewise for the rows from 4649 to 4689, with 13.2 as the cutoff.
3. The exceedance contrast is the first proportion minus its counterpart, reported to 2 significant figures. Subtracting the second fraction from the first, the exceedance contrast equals -0.24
